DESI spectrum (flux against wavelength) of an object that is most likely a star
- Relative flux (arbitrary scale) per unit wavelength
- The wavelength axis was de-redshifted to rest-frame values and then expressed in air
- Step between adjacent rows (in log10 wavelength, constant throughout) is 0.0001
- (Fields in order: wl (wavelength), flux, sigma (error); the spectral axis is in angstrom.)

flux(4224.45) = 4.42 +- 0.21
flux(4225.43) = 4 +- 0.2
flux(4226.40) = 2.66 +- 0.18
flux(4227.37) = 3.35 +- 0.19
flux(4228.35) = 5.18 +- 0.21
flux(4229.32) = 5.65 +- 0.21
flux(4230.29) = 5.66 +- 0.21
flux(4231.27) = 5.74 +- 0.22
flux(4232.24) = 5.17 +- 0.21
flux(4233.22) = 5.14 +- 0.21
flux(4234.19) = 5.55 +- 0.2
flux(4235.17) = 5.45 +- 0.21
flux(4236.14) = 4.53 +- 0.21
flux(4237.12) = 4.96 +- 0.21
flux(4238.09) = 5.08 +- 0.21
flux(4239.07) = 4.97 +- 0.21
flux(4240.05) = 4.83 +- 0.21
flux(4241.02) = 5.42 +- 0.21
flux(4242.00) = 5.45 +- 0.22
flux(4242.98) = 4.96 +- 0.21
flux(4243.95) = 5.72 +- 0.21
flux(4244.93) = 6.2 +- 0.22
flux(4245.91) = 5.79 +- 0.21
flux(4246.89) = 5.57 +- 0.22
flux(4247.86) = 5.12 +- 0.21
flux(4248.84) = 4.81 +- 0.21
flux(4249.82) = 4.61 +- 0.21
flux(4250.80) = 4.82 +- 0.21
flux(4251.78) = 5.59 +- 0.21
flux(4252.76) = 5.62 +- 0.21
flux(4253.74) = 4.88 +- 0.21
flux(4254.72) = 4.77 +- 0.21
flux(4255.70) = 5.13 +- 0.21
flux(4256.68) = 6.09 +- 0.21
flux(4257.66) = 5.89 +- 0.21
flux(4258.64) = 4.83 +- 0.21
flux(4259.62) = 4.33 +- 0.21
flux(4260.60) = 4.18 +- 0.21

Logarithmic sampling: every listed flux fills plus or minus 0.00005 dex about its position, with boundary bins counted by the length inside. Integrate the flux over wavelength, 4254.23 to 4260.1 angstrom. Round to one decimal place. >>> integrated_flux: 30.4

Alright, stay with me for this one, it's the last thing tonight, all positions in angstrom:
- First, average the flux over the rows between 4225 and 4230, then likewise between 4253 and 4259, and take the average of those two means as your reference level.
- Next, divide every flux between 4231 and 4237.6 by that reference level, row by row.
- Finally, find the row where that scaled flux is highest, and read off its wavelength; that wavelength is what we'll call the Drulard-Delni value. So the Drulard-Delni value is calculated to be 4231.27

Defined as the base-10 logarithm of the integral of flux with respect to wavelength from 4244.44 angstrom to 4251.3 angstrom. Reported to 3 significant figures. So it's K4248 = 1.56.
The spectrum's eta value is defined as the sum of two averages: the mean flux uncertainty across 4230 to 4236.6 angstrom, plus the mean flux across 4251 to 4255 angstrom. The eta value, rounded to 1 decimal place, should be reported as 5.4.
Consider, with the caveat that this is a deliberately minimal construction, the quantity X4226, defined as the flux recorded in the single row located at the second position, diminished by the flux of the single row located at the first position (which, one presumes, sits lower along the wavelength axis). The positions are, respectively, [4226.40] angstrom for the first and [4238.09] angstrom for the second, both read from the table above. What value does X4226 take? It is 2.4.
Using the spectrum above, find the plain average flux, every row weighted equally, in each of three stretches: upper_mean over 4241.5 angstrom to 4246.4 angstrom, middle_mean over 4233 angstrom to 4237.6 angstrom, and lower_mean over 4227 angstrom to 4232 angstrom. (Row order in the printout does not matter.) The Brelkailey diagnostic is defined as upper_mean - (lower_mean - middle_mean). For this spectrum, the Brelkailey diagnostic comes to 5.6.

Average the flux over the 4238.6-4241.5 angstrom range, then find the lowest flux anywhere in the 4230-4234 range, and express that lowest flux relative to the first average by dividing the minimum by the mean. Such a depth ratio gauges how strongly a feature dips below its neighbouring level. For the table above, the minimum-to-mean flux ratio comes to 1.01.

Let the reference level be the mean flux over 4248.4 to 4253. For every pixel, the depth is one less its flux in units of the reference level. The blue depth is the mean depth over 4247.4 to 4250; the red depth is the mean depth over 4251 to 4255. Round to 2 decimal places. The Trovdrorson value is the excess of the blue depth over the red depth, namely 0.07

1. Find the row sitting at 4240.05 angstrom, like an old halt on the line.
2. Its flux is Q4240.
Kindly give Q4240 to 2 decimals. 4.83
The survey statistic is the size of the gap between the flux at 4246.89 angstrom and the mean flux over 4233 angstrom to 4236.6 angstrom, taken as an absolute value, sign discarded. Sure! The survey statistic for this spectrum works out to 0.4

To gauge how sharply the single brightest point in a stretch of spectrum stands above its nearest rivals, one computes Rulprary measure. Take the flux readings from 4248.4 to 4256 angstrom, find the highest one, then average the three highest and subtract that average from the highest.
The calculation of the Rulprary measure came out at 0.17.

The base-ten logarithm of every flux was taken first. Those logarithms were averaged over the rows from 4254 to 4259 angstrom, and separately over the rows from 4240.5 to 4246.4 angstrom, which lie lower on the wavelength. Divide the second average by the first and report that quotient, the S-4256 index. 1.03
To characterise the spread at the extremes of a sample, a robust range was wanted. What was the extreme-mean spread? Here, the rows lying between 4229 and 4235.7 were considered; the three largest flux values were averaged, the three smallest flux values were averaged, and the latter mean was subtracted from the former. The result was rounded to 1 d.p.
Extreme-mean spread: 0.4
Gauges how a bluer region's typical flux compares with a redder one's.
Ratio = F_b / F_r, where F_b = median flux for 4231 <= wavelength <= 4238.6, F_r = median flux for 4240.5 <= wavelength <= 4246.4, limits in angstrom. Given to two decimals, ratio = 0.92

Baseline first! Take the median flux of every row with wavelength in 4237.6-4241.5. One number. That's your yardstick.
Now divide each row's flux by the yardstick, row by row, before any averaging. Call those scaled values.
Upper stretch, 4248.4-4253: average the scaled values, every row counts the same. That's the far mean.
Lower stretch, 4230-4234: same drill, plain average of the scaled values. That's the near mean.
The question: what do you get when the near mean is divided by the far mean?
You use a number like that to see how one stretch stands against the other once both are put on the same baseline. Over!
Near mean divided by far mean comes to 1.07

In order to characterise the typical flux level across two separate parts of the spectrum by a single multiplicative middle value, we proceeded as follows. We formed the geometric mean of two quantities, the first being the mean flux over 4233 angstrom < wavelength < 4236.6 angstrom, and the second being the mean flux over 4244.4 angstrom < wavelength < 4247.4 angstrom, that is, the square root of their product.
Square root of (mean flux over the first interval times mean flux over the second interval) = 5.50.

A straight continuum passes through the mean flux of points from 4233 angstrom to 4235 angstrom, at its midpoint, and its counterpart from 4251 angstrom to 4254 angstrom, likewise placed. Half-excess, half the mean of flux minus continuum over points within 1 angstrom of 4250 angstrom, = -0.32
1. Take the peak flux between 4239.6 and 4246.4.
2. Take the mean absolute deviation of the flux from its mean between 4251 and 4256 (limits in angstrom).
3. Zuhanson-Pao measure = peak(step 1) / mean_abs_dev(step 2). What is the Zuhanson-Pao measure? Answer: 19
